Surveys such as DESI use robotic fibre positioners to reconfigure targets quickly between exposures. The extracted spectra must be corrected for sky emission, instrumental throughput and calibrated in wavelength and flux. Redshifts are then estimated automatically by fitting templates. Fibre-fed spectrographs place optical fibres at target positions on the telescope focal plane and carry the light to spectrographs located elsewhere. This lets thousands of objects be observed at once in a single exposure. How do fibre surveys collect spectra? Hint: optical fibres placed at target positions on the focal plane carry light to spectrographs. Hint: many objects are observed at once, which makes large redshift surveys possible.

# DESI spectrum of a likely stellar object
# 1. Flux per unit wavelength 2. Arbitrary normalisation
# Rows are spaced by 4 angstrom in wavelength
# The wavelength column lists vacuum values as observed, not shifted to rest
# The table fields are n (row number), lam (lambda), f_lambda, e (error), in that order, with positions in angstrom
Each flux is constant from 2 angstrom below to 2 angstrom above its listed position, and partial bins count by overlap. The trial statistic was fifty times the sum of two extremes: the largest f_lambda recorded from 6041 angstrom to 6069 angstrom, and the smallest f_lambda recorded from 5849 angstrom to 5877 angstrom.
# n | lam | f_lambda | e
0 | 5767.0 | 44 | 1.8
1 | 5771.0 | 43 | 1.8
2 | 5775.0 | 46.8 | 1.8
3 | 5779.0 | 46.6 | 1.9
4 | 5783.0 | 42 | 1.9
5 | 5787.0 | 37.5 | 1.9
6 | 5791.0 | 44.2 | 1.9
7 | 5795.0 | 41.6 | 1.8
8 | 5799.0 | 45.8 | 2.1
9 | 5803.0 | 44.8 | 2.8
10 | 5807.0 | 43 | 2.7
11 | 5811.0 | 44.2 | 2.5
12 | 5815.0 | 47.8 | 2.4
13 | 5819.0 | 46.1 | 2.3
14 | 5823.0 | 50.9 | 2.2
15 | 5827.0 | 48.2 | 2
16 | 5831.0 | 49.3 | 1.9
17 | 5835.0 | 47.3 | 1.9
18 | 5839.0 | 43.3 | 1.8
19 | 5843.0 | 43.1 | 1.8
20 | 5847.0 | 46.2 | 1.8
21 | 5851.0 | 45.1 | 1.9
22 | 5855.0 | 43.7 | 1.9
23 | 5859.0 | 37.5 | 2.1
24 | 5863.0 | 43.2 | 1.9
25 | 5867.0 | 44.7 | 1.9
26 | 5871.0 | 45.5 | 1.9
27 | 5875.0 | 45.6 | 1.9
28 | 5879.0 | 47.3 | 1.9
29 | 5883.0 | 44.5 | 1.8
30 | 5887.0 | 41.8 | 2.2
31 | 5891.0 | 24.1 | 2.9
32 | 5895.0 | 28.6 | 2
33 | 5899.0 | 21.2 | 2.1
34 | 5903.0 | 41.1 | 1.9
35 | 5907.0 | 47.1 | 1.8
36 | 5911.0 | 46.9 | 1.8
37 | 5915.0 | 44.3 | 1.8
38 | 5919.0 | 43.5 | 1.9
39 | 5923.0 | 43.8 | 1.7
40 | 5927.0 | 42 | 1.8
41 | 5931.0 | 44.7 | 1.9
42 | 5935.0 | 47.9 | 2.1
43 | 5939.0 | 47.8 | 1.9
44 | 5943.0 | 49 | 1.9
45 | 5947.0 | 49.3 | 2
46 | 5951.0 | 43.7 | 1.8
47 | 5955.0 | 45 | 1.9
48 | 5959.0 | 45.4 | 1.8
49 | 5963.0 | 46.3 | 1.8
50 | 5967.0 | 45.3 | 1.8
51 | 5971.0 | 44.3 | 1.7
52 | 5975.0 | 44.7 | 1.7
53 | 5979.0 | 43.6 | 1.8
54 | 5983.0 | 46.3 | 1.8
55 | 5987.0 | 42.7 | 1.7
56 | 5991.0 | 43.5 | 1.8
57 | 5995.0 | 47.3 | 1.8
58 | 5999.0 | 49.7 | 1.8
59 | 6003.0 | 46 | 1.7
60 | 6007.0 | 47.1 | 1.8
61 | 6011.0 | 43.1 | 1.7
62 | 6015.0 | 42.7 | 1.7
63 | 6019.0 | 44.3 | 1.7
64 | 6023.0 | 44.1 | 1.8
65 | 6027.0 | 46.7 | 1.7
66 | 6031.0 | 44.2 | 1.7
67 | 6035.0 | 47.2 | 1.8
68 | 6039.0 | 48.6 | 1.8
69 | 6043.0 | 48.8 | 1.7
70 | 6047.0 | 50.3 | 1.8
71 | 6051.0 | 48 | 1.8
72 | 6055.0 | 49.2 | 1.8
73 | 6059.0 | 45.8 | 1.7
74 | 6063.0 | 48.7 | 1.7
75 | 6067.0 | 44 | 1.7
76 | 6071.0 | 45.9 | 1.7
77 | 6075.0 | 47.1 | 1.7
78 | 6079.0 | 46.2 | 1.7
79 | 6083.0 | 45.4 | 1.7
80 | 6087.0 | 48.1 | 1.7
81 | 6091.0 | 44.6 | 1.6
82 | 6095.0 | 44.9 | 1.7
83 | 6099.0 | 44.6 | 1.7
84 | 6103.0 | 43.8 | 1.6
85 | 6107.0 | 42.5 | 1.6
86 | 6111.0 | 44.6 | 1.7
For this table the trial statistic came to 4390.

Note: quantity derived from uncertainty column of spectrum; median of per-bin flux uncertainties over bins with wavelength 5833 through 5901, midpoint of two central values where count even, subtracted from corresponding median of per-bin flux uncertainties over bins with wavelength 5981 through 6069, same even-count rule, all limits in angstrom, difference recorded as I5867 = -0.15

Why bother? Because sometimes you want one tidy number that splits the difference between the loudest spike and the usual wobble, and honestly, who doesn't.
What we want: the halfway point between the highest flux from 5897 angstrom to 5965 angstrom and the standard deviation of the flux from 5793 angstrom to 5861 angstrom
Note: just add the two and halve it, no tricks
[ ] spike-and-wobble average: 26.2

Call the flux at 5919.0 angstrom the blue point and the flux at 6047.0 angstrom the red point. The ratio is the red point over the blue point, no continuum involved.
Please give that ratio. 1.16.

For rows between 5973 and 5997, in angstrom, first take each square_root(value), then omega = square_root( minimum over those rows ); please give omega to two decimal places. 2.56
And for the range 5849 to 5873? 2.47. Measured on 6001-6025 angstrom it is 2.56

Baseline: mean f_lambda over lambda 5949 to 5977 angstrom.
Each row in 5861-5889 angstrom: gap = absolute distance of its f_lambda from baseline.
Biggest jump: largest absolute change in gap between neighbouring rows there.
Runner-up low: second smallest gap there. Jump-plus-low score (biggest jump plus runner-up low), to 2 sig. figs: 3.2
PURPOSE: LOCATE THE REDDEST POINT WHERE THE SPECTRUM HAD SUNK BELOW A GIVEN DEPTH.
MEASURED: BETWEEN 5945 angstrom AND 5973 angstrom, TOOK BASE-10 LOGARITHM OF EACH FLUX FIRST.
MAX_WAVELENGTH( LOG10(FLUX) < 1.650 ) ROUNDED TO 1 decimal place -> 5971.0 angstrom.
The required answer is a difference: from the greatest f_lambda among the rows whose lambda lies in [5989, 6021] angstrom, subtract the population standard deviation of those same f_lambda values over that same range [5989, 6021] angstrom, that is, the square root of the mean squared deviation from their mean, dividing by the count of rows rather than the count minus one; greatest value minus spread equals 47.4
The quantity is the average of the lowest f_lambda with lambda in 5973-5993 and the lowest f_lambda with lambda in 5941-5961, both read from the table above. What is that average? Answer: 43.2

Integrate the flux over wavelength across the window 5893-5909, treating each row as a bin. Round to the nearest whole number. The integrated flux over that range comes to 552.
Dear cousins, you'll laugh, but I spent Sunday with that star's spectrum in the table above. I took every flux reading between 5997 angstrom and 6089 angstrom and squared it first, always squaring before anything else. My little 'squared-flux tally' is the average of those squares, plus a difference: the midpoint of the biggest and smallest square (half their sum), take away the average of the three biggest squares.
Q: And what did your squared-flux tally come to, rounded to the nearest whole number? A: 1877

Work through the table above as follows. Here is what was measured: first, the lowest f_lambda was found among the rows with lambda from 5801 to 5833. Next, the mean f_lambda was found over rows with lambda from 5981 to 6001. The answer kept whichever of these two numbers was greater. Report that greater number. 45.9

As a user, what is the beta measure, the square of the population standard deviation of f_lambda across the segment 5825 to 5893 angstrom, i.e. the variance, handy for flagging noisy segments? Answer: 31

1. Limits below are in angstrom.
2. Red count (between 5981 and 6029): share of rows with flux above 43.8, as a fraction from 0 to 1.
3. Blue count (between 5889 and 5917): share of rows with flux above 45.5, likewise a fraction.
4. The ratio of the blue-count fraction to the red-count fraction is 0.43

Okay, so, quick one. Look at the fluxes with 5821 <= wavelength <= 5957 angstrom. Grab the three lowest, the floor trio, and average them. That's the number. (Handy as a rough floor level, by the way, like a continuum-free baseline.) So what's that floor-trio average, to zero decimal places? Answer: 25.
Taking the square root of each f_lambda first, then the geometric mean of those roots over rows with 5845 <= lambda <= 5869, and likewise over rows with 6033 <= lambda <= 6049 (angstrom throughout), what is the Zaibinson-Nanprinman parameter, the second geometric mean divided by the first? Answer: 1.06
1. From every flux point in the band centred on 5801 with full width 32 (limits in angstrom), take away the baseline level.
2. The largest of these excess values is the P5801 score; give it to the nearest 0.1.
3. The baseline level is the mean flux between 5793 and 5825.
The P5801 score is 2.3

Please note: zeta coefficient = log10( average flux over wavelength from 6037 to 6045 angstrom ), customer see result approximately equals 1.69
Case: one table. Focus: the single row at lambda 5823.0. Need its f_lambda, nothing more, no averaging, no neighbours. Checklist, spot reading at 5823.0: 50.9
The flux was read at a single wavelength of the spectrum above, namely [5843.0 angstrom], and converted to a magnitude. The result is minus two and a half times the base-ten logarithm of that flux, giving -4.09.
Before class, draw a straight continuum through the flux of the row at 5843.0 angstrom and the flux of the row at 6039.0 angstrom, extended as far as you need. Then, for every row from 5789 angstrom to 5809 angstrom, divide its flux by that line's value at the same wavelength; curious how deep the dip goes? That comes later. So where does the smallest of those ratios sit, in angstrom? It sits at 5795.0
